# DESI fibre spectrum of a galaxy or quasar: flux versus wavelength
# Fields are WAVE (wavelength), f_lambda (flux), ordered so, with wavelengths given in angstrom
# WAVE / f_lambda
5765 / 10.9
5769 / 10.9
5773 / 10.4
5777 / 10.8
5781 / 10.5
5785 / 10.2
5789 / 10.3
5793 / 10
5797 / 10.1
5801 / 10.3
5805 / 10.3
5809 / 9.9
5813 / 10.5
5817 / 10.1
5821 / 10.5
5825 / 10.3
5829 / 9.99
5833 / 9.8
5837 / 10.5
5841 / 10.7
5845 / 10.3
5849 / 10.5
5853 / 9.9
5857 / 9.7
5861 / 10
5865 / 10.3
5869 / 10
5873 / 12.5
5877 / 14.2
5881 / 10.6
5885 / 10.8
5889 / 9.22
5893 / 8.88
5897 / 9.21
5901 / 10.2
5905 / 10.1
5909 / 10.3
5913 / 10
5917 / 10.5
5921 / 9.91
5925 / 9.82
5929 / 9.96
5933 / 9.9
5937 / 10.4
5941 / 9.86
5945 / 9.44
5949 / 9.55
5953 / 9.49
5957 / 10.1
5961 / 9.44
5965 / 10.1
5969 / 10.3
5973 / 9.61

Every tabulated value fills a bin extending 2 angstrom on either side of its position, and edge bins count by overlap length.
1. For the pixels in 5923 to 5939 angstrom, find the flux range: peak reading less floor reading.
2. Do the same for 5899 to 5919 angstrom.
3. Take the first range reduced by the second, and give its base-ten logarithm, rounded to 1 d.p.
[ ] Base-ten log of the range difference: -1.1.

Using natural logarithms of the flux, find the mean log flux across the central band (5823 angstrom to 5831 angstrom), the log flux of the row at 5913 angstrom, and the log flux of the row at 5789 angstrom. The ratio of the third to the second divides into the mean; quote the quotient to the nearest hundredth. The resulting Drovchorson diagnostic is 2.29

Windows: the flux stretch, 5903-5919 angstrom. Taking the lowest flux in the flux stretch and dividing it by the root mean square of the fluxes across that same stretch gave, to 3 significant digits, 0.978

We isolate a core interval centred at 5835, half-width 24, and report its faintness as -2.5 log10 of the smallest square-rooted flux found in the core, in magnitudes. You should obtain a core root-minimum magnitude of -1.23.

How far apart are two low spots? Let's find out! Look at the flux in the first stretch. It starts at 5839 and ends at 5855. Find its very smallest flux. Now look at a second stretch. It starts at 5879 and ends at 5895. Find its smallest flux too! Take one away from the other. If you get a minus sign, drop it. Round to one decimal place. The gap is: 1.0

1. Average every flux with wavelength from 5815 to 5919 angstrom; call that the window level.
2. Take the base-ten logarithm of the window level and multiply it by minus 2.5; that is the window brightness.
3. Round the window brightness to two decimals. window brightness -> -2.54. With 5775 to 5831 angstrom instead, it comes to -2.53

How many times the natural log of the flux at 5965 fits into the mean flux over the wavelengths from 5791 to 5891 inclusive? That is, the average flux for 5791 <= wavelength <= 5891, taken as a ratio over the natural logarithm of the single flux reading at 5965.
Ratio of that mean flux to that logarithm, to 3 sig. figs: 4.51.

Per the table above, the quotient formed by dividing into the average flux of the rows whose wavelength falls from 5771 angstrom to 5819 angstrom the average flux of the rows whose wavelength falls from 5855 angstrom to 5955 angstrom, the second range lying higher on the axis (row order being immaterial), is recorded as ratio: 1.009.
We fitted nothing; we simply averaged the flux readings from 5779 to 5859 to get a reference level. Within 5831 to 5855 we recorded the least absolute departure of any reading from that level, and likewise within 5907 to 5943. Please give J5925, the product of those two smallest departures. 0.0065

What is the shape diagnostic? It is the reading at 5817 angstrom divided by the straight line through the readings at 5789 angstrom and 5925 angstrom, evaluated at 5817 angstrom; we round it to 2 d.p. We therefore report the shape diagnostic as 0.99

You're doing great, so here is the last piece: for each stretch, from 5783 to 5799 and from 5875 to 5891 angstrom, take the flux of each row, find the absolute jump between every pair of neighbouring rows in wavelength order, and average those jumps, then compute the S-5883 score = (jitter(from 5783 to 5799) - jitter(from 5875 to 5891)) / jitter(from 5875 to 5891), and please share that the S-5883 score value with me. -0.9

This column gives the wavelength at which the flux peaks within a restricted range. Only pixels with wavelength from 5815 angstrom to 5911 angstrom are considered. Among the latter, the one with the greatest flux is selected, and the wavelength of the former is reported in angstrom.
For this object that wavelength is 5877 angstrom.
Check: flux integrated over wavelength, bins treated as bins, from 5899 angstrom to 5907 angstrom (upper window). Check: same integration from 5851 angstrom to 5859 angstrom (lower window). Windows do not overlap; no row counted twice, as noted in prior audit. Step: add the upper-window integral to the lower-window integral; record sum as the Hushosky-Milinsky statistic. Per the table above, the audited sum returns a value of 160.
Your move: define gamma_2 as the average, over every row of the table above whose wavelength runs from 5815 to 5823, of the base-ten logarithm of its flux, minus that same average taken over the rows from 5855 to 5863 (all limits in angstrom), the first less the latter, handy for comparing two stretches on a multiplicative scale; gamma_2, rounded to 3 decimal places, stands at 0.019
